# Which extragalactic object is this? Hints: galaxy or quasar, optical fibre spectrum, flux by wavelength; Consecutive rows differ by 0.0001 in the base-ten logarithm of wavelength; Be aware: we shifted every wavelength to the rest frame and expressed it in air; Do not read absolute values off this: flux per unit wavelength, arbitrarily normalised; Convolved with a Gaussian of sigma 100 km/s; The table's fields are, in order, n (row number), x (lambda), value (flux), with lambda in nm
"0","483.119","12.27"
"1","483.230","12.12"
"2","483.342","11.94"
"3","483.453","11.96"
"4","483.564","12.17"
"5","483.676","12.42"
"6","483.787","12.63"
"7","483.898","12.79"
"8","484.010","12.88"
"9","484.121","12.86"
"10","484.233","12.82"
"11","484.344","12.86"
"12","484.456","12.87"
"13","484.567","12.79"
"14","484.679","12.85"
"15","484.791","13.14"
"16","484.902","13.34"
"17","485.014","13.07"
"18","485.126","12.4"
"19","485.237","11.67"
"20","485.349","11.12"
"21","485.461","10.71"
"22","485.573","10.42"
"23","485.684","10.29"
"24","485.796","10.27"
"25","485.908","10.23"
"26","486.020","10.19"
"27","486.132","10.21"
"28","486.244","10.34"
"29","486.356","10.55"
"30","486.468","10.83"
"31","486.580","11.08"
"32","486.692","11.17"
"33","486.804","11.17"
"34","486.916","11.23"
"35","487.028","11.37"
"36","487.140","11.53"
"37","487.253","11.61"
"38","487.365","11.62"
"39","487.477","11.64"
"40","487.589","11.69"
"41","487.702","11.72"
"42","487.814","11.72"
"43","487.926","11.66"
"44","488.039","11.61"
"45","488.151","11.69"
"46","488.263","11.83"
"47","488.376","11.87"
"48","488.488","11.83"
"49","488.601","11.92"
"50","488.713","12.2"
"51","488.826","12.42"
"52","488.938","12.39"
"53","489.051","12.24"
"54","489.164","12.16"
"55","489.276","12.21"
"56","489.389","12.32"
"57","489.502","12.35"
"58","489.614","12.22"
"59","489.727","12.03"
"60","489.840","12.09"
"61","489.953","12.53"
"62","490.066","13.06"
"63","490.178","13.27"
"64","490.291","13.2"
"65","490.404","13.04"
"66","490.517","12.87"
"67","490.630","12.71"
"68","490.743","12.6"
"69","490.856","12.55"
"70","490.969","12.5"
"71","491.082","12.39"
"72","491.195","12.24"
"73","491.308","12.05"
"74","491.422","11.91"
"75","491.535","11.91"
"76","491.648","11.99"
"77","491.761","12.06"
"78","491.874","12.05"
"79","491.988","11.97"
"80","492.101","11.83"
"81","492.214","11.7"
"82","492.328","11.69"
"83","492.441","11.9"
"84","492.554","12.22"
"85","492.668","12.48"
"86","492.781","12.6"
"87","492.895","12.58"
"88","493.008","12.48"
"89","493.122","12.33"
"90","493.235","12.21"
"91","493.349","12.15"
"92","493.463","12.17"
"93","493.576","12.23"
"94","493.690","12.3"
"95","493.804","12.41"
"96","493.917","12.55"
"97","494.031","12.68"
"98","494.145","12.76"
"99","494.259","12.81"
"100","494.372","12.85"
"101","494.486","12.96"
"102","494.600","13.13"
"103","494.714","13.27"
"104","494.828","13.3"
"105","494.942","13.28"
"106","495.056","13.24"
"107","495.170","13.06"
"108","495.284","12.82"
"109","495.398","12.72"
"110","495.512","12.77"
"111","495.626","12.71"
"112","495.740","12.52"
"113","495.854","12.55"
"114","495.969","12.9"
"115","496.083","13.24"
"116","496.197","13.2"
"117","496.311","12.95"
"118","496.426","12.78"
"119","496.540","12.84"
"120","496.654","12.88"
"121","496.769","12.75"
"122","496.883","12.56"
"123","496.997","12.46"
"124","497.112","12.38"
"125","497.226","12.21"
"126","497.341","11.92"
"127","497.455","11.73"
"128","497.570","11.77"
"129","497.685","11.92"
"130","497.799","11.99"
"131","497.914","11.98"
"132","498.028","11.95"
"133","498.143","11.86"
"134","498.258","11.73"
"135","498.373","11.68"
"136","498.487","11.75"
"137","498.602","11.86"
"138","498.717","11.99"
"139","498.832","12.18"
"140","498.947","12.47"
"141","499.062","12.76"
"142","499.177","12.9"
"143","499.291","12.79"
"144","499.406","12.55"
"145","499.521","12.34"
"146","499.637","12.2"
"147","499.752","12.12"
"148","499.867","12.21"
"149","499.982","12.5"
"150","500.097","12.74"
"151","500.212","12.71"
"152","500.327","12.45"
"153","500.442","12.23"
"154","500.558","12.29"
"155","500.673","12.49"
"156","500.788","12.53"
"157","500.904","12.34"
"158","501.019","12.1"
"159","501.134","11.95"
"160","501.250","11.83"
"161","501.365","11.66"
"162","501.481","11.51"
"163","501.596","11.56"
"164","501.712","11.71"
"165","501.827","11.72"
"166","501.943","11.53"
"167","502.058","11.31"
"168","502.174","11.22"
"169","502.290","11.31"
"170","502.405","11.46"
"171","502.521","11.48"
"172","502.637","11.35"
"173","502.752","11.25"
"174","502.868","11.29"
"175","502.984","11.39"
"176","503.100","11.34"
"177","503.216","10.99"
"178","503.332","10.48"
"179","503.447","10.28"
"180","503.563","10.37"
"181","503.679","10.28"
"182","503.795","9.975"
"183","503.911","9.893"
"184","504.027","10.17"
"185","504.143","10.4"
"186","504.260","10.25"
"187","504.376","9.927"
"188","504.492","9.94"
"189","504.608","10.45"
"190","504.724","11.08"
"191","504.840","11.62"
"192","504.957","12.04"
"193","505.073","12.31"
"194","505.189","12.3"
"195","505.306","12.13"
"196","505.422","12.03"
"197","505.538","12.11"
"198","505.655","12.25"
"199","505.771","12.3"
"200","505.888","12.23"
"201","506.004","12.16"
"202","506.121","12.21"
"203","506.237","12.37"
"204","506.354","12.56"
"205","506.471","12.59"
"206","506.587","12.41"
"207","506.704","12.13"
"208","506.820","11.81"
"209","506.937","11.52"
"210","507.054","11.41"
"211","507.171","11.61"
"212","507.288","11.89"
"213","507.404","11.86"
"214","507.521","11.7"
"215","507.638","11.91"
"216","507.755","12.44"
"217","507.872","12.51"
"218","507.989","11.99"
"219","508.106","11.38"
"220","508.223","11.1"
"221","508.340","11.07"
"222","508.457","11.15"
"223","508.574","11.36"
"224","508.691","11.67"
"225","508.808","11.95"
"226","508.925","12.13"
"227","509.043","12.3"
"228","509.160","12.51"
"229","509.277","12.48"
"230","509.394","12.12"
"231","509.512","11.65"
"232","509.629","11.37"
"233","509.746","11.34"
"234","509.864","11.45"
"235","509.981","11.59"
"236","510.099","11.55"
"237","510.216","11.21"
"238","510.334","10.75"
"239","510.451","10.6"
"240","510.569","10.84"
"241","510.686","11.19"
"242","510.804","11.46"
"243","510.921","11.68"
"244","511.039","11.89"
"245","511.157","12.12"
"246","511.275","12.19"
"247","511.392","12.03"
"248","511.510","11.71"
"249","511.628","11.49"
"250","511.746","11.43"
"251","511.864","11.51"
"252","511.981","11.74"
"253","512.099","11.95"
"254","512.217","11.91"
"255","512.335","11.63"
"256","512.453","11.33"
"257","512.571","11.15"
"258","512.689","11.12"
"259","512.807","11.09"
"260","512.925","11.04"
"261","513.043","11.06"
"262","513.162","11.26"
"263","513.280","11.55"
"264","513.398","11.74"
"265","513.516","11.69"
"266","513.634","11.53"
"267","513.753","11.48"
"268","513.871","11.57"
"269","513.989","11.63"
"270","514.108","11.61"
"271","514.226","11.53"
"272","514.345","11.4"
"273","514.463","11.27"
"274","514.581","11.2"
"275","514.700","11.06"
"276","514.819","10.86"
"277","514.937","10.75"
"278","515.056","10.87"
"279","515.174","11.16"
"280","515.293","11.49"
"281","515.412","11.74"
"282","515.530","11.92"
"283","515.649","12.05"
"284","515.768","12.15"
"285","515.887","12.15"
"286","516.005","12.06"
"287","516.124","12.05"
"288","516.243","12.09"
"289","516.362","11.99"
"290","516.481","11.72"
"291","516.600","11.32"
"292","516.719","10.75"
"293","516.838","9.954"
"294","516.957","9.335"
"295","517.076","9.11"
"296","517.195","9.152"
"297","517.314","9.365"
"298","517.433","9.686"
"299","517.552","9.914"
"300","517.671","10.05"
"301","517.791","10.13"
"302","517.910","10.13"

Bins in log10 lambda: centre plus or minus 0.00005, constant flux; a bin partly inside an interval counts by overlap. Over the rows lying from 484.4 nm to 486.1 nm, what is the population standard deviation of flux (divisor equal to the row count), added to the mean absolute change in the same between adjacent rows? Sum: 1.5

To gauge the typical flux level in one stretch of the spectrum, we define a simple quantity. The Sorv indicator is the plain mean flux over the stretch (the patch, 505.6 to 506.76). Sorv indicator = 12.3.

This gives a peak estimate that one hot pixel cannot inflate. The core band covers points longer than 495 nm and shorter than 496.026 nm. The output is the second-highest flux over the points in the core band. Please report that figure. 13.06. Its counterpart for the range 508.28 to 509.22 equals 12.3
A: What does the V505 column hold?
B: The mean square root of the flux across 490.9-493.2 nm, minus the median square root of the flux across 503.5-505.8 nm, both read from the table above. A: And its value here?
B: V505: 0.20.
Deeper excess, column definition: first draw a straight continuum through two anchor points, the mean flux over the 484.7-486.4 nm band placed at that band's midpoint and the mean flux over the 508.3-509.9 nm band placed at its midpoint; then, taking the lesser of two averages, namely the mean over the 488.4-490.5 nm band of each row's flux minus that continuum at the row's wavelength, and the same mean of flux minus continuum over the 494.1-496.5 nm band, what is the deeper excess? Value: 1.1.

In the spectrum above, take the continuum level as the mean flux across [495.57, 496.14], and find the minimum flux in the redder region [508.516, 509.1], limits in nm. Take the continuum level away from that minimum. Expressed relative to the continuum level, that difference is -0.11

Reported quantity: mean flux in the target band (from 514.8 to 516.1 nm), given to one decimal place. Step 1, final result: 11.6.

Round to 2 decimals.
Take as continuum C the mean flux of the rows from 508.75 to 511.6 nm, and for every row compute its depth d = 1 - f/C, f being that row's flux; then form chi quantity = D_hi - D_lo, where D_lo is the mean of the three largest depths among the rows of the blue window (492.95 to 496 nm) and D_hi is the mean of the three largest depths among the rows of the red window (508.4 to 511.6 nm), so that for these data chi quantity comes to 0.12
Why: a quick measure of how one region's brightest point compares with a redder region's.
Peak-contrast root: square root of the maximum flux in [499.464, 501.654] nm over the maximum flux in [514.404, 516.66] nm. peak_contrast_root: 1.02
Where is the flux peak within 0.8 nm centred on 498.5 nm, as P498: 498.832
